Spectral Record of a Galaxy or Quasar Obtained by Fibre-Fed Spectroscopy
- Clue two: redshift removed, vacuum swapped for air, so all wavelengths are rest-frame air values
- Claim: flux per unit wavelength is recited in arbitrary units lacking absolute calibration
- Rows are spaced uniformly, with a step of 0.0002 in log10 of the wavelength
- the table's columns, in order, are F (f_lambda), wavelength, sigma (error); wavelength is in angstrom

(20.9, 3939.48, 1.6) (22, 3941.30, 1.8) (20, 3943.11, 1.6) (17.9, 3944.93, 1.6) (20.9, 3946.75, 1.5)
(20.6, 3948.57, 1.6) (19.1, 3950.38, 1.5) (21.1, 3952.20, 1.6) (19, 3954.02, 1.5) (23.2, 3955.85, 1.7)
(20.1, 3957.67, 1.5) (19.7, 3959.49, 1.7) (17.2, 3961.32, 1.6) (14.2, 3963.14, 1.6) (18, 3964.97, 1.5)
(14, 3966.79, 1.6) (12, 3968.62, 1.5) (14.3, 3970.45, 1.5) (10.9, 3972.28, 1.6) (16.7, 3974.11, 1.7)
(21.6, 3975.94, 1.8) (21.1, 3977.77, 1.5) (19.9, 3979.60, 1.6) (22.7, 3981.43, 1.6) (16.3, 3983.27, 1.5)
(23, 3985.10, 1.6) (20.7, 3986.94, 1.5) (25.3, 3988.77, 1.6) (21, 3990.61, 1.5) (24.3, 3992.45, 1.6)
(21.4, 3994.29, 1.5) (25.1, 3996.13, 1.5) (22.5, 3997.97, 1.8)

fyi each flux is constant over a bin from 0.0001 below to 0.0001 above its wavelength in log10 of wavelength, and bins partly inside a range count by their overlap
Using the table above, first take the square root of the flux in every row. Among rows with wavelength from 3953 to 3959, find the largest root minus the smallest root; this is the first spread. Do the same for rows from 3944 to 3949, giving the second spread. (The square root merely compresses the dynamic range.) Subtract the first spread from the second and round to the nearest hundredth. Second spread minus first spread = -0.12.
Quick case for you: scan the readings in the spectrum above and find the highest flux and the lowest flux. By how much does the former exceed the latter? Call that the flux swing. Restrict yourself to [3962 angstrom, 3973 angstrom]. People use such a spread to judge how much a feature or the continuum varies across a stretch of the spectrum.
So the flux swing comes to 7.1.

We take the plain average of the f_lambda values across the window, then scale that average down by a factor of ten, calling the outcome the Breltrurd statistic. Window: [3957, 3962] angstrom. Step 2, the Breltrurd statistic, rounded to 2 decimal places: 1.90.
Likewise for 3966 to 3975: 1.36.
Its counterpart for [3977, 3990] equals 2.13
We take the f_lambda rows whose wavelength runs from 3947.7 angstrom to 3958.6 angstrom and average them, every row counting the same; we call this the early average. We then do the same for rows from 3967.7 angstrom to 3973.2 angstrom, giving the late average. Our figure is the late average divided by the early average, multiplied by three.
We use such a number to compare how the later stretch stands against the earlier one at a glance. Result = 1.81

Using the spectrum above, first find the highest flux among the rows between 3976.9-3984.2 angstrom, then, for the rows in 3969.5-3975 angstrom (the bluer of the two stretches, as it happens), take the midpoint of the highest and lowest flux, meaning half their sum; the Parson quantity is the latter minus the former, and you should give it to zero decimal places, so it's -9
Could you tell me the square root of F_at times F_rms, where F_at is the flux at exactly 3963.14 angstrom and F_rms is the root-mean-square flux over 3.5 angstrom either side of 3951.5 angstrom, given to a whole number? 17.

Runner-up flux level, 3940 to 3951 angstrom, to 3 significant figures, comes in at 20.9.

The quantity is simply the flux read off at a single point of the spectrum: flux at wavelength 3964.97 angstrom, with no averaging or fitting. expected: 18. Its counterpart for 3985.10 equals 23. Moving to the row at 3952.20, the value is 21.1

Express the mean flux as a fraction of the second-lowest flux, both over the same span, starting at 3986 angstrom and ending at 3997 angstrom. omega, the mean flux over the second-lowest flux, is 1.09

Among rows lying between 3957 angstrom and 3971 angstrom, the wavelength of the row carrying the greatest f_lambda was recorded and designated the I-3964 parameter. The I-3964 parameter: 3957.67 angstrom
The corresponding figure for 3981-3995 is 3988.77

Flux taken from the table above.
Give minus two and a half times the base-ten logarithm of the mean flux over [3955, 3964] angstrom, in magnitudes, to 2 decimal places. -3.19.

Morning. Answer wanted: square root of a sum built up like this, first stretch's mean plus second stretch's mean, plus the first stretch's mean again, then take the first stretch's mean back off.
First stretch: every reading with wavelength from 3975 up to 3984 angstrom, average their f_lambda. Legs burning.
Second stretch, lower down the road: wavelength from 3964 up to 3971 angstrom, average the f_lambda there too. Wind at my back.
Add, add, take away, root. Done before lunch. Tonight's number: 5.9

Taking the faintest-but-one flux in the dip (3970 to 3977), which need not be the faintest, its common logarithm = 1.16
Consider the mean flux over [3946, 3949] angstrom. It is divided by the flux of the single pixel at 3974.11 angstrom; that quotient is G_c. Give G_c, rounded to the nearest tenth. 1.2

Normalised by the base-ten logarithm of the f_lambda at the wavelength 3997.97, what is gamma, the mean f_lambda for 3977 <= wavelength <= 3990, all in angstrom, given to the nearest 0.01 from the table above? 15.74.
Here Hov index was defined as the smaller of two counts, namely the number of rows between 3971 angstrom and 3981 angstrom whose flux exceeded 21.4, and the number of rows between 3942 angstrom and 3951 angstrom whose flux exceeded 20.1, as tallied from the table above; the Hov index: 1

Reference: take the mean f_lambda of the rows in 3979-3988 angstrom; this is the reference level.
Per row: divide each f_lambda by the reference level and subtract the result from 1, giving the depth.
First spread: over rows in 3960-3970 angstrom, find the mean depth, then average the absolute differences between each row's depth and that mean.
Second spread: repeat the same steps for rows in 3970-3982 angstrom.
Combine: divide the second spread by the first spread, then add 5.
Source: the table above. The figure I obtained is 6.79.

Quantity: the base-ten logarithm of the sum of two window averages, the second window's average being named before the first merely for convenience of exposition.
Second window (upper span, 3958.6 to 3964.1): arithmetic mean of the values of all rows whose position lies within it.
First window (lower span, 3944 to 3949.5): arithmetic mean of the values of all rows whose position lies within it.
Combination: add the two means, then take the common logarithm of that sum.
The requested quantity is 1.57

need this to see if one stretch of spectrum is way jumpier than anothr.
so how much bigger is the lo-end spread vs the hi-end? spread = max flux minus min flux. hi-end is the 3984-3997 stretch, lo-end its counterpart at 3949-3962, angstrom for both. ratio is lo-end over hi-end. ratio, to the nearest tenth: 1.3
